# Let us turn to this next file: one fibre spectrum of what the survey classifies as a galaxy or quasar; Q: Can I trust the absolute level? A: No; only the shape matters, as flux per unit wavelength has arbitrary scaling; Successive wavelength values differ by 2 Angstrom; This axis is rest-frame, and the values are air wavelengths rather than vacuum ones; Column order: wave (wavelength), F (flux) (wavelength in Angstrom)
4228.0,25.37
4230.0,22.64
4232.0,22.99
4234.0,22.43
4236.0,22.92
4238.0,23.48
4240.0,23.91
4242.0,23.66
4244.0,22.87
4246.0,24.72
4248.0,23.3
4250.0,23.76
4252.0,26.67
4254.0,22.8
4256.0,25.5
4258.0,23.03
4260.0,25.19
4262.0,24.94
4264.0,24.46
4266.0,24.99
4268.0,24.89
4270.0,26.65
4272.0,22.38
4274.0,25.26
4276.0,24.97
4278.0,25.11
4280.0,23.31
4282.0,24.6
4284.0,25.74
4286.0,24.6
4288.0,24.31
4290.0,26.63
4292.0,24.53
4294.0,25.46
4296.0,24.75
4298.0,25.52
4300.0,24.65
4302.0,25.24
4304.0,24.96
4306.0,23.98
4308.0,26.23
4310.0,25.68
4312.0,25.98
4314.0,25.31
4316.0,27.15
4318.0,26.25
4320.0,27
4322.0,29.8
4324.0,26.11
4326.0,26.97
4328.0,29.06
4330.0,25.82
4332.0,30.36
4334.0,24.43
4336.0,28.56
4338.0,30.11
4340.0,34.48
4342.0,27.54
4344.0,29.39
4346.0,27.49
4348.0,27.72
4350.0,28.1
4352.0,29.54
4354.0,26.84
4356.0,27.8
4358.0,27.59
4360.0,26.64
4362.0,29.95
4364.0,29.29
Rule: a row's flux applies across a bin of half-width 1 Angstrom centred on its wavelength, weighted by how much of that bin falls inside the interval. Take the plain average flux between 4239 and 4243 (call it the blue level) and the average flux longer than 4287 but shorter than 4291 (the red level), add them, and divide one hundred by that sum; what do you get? 2.03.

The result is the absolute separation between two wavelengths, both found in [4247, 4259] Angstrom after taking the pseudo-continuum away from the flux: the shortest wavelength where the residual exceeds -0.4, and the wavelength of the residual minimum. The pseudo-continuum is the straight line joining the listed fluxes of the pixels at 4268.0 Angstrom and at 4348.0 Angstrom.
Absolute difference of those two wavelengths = 2 Angstrom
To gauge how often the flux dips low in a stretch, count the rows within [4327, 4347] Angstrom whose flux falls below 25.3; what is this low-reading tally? 1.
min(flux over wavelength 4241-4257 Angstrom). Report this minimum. 22.8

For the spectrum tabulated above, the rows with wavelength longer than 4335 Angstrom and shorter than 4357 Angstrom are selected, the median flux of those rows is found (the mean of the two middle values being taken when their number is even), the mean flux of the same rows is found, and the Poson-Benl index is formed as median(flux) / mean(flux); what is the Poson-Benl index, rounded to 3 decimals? 0.973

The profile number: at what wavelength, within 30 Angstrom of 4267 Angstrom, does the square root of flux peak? 4252.0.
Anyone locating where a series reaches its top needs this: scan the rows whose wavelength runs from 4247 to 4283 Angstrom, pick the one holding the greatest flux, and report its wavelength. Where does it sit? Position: 4252.0 Angstrom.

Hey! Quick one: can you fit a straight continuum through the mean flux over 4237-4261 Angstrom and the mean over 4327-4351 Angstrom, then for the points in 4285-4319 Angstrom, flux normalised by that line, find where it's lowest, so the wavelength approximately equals 4306.0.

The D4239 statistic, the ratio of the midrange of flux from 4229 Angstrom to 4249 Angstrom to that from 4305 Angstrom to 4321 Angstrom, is 0.92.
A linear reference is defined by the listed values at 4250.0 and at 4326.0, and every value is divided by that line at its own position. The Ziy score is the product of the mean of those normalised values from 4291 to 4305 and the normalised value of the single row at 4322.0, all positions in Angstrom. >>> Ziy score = 1.08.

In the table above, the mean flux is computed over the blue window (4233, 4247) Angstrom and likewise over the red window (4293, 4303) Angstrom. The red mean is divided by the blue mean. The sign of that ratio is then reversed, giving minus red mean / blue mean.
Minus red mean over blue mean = -1.07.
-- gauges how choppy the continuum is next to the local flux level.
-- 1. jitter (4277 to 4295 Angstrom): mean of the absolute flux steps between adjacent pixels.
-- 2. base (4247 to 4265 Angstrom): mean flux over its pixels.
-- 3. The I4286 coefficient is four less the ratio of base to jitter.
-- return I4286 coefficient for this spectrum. -14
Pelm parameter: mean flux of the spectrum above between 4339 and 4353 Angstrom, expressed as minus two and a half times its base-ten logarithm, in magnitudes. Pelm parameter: -3.66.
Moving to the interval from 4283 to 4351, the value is -3.57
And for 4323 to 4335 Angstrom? -3.58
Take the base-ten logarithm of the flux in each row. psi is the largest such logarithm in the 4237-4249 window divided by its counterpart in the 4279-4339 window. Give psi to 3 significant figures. 0.940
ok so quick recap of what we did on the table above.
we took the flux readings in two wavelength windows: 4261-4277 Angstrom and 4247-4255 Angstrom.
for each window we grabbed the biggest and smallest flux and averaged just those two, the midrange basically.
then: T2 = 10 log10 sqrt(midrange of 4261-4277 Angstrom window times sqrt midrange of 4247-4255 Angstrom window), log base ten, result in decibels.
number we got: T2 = 10.4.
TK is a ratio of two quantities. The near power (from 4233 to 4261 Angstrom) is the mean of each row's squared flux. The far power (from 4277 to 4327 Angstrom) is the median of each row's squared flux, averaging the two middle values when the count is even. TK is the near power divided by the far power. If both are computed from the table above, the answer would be 0.88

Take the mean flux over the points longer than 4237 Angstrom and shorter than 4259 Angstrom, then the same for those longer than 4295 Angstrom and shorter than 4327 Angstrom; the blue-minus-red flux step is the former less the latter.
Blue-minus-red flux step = -2.0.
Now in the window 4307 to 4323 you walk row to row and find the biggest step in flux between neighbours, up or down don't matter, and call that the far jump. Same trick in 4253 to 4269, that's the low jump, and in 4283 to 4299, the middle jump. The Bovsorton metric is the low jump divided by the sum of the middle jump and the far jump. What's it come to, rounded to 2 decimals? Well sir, 0.53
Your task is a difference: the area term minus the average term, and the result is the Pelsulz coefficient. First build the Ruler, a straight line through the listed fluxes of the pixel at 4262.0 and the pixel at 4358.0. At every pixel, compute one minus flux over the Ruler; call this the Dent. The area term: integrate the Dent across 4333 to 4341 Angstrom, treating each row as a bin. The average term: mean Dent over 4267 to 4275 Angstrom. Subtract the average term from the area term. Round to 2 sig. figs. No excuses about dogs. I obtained -0.72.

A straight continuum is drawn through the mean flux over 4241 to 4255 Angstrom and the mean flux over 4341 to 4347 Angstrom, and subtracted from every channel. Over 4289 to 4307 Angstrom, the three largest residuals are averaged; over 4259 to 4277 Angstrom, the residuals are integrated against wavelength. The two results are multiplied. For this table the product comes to 0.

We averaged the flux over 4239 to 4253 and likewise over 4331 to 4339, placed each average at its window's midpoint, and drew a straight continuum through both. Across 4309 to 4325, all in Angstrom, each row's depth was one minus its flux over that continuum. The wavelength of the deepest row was 4314.0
